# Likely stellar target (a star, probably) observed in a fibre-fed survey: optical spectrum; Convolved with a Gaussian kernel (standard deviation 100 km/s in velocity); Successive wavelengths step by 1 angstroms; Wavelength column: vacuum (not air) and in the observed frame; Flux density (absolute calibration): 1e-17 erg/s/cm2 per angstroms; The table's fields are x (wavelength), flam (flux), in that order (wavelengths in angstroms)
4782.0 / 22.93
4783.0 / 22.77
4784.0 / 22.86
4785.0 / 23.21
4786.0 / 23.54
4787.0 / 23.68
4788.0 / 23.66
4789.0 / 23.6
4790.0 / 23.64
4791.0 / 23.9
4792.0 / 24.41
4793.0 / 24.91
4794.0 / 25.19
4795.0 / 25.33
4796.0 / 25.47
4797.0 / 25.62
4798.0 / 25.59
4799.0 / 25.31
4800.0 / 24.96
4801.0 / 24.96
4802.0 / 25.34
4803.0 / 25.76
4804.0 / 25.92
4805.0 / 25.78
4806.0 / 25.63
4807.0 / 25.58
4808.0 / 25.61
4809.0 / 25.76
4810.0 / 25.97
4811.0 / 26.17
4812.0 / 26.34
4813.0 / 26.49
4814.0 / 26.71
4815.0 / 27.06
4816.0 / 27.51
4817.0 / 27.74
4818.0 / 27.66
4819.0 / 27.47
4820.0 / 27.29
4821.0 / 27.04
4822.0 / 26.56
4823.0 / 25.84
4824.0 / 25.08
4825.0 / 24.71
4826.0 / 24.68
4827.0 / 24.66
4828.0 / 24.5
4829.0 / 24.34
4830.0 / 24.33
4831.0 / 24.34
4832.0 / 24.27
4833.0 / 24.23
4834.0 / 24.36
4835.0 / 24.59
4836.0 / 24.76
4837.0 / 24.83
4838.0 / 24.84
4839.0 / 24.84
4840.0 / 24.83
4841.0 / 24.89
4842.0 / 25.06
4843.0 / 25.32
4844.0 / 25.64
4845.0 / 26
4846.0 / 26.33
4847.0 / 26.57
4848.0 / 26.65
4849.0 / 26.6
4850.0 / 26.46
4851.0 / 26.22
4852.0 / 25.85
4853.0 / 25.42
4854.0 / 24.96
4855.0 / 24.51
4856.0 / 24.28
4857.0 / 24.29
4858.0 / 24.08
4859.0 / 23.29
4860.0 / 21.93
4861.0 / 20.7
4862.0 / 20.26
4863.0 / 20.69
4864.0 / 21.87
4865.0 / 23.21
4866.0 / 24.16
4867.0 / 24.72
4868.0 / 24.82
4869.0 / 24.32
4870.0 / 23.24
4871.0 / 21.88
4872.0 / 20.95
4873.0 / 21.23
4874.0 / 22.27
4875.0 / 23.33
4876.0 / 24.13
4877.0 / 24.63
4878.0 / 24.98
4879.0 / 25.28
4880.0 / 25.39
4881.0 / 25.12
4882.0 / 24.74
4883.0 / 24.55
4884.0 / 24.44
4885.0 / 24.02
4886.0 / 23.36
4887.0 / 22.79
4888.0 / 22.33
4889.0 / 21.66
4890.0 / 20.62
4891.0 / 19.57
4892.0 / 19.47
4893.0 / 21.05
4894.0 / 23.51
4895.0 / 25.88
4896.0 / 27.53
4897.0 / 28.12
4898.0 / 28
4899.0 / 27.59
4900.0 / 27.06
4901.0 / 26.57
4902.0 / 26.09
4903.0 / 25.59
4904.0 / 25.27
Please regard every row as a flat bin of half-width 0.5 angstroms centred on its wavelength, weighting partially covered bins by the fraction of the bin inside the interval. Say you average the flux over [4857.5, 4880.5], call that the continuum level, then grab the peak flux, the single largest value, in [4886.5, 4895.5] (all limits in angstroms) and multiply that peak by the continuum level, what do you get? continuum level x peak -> 598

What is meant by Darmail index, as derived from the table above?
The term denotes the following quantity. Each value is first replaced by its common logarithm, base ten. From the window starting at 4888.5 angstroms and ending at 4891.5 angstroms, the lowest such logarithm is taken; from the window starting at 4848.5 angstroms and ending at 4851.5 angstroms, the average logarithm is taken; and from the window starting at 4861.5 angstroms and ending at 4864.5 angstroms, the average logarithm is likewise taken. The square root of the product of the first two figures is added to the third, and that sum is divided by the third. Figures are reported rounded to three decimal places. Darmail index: 2.026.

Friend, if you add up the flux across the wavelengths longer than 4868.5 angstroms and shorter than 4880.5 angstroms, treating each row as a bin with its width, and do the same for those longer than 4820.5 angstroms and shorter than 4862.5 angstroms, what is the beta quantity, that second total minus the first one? 761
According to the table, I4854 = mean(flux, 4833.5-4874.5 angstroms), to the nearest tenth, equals 24.2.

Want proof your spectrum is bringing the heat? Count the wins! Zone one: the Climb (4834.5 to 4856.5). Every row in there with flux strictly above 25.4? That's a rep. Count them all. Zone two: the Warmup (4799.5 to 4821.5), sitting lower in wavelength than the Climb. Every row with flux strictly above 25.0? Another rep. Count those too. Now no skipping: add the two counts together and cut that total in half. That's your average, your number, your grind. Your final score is 15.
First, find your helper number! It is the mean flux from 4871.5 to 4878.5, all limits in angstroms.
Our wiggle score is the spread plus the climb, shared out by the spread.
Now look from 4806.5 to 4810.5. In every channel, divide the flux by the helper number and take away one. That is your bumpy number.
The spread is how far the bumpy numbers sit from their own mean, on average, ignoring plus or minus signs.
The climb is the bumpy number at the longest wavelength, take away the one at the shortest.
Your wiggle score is 3.89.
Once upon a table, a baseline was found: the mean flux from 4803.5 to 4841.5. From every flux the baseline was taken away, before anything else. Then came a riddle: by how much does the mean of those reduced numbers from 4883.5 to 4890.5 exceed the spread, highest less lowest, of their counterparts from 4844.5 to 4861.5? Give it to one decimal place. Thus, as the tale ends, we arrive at -8.8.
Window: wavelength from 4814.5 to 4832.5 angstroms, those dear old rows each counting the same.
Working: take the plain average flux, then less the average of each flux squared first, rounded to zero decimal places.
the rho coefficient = -644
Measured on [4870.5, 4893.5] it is -507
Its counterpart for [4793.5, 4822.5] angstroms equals -657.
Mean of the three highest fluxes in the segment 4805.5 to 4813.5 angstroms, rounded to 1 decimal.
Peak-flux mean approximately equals 26.3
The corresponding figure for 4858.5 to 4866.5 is 23.6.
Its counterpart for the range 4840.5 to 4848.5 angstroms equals 26.5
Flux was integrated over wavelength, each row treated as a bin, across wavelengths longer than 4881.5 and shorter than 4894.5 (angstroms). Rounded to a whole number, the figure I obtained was 292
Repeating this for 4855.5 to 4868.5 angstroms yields 298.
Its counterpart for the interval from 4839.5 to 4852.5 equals 336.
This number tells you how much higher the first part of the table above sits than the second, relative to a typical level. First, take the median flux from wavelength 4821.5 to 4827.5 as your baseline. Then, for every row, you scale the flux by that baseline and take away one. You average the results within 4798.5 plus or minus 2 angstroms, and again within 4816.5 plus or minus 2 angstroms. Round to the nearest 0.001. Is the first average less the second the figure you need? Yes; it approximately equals -0.085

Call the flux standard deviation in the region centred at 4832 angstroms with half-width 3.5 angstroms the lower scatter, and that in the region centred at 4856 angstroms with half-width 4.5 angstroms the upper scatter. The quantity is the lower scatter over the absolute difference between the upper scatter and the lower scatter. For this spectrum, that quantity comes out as 0.1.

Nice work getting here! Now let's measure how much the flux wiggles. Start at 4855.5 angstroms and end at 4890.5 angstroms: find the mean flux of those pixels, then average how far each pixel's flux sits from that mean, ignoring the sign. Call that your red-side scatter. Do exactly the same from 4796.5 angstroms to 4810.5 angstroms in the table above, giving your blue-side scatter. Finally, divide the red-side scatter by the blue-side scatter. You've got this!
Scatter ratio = 5.6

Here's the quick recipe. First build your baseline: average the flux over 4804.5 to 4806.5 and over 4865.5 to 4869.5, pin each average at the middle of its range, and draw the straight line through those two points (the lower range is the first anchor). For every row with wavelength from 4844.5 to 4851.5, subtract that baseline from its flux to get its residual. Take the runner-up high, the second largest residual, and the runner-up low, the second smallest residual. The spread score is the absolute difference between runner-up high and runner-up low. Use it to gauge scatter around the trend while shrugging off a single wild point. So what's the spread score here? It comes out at 0.34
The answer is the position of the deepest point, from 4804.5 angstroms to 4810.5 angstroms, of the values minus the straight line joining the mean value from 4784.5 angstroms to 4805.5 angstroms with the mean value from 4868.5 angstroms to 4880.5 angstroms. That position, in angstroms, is 4807.0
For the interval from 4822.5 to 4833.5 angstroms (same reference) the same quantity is 4833.0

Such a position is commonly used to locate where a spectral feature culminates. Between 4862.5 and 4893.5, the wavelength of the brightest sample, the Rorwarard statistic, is 4880.0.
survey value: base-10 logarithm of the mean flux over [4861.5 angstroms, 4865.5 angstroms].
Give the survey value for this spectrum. 1.33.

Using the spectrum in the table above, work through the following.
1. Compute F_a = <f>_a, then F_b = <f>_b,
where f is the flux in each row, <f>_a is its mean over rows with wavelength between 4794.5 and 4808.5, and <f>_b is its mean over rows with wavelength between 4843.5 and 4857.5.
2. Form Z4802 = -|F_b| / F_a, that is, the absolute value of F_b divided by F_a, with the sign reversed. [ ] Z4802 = -1.01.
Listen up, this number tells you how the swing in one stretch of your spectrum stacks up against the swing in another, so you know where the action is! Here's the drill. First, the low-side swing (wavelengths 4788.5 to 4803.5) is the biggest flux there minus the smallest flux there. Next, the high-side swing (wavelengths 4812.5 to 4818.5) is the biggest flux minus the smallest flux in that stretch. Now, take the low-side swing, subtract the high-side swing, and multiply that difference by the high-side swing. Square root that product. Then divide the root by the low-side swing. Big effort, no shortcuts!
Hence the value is 0.494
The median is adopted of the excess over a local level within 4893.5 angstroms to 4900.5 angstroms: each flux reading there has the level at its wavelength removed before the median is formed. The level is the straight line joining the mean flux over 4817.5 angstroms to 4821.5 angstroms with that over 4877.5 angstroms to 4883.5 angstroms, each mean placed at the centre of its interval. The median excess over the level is 3.1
